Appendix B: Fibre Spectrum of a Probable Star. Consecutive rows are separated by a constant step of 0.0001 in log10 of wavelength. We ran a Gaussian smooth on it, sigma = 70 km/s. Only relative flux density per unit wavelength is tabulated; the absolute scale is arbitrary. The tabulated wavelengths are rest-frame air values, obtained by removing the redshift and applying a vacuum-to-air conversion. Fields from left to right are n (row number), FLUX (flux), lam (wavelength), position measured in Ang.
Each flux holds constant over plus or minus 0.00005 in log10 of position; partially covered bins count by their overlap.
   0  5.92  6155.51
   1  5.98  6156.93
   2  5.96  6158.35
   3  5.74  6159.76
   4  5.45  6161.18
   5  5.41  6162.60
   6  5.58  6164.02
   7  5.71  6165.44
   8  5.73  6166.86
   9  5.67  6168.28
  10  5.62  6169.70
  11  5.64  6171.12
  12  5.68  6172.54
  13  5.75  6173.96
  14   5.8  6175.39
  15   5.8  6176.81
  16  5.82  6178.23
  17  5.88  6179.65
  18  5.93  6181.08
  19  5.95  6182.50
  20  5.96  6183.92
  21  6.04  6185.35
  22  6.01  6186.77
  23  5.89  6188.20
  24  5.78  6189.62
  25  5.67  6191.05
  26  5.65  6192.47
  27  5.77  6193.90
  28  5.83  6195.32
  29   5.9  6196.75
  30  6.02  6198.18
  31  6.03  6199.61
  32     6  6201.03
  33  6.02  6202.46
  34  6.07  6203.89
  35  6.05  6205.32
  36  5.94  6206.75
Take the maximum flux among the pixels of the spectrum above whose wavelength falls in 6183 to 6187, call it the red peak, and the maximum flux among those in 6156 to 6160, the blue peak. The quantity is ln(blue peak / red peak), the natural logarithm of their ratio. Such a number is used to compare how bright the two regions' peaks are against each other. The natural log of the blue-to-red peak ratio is -0.010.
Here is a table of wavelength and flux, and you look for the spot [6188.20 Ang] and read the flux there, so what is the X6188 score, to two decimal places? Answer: 5.89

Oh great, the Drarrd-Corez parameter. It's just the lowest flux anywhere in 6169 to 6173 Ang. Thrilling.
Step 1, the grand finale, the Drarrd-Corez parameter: 5.62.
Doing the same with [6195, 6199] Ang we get 5.83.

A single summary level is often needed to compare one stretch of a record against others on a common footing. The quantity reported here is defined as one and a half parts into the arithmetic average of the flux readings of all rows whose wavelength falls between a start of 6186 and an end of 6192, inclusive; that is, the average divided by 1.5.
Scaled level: 3.89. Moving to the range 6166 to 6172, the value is 3.78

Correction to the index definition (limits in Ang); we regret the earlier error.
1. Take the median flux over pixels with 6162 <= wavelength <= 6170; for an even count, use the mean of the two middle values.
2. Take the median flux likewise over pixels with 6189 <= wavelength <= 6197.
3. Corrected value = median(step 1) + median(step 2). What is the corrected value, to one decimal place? 11.4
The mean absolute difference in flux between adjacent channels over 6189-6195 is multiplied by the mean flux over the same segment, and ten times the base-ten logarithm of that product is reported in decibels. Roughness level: -3.2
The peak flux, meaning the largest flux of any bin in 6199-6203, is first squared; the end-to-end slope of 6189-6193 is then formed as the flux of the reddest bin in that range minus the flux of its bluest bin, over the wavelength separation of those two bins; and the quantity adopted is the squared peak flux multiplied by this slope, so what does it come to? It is -1.7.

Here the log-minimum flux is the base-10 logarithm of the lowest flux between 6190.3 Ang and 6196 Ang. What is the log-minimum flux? 0.752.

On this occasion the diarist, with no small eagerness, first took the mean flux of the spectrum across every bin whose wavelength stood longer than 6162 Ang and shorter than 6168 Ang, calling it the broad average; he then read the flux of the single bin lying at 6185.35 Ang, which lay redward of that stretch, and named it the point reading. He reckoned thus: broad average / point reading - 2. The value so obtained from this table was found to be -1.07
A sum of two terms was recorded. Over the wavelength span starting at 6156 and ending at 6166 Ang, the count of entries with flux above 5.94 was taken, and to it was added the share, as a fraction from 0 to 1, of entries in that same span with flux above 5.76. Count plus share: 2.3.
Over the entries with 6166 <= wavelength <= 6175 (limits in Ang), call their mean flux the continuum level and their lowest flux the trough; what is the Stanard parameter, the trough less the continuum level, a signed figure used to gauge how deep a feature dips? -0.06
